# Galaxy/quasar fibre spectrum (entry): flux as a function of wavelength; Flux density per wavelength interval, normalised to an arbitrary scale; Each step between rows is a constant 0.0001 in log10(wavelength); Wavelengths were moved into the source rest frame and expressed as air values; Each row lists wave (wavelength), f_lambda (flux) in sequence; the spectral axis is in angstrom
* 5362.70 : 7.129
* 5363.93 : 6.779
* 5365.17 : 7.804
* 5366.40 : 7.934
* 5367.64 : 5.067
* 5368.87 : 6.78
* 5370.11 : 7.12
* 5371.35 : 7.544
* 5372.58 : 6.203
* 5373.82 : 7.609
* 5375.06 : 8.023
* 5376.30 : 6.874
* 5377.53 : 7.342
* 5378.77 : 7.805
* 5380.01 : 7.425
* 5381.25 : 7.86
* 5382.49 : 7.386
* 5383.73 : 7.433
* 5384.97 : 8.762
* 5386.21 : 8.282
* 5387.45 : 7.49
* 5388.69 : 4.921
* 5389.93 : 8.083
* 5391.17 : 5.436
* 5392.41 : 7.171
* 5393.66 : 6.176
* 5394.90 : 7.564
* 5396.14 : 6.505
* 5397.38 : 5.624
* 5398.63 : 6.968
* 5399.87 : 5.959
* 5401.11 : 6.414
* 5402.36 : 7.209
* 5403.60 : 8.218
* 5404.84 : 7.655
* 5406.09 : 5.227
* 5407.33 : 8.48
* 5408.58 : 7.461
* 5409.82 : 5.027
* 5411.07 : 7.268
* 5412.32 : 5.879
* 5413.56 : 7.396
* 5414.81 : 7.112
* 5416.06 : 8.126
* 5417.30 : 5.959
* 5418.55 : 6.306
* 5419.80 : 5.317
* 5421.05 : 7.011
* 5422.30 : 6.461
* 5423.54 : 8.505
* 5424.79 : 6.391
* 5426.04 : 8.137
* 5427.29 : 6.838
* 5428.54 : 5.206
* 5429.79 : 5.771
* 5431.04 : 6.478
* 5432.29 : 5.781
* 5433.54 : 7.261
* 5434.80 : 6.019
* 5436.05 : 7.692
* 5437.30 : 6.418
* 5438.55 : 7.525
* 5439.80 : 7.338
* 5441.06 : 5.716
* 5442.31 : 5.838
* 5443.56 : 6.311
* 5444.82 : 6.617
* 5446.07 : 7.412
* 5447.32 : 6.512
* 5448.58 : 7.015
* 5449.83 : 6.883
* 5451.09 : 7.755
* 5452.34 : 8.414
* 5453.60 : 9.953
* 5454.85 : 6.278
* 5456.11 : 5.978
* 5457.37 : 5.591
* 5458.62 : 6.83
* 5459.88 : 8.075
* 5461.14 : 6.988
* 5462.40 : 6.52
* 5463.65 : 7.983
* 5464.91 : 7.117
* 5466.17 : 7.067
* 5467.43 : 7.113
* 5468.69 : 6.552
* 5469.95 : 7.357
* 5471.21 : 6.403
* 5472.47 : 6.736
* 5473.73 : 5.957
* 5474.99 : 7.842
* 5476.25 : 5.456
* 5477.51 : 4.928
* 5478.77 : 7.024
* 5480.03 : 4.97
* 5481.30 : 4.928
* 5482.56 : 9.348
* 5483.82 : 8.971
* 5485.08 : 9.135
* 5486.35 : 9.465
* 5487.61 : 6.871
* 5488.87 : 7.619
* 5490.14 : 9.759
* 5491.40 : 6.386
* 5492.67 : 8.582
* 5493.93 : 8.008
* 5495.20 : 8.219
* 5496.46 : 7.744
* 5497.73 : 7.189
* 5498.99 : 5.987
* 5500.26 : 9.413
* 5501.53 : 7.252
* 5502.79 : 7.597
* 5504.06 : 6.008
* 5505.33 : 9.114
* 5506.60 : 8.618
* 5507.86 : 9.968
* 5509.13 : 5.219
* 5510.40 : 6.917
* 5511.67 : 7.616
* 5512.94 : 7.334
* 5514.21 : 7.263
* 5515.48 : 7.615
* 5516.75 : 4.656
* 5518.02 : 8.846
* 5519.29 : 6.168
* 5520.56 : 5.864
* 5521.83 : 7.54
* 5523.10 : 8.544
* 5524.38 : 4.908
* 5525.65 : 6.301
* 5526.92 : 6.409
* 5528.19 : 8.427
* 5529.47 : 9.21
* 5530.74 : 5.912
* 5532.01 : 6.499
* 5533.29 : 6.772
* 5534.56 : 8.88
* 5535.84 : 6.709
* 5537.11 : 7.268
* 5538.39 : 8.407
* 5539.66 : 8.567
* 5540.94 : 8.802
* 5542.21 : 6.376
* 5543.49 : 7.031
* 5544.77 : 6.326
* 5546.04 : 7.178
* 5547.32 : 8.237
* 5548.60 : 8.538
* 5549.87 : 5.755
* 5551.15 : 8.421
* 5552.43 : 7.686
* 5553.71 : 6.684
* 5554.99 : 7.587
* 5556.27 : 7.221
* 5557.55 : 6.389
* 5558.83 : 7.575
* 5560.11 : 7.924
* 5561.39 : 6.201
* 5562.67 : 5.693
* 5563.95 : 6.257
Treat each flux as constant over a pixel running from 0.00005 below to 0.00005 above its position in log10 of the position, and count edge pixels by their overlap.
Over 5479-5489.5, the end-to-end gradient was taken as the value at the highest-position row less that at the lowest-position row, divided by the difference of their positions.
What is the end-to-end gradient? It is 0.3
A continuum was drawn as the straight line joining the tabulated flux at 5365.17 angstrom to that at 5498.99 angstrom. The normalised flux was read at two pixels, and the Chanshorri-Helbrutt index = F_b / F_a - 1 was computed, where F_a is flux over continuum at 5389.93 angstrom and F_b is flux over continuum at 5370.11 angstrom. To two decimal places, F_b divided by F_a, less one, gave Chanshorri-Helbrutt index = -0.15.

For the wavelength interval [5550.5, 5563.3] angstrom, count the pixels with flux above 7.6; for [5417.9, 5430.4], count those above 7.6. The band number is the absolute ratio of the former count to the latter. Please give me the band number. 1.5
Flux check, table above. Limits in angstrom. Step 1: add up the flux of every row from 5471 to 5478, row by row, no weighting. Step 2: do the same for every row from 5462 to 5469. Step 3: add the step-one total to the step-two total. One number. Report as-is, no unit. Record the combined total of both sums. 79.7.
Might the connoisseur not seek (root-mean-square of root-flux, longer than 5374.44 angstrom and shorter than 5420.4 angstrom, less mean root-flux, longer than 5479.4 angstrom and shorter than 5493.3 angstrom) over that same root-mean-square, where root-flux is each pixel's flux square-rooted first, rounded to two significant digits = -0.052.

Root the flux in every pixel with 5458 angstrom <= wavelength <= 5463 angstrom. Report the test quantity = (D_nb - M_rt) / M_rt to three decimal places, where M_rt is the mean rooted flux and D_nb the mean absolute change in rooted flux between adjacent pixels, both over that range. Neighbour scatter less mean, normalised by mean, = -0.935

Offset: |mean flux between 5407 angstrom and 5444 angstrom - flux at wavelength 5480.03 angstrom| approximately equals 1.7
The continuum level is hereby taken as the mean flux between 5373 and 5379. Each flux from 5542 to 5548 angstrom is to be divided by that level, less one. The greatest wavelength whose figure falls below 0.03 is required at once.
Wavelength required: 5546.04 angstrom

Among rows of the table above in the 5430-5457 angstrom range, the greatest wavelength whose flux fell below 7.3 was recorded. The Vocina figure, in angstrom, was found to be 5456.11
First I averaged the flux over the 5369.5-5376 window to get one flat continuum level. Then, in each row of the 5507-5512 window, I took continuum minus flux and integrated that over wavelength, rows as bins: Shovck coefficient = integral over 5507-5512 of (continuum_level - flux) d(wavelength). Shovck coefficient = -1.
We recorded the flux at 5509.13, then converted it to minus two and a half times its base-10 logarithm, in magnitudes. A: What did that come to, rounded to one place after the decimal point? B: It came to -1.8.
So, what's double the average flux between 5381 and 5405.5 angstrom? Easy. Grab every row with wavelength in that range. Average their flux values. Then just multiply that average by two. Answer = 14.1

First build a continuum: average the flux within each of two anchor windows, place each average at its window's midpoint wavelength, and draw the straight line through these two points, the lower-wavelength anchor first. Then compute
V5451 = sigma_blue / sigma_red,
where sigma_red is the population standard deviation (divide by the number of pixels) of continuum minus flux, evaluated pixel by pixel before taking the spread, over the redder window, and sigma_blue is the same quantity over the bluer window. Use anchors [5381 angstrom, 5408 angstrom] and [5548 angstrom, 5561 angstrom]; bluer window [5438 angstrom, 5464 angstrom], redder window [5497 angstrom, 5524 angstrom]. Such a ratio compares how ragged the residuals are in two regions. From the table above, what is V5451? 0.74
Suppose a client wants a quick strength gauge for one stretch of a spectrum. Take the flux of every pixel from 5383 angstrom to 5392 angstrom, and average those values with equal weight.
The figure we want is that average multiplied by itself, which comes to 51.9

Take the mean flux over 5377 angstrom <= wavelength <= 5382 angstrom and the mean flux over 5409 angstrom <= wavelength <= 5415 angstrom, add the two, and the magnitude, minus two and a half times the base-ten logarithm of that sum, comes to -2.88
